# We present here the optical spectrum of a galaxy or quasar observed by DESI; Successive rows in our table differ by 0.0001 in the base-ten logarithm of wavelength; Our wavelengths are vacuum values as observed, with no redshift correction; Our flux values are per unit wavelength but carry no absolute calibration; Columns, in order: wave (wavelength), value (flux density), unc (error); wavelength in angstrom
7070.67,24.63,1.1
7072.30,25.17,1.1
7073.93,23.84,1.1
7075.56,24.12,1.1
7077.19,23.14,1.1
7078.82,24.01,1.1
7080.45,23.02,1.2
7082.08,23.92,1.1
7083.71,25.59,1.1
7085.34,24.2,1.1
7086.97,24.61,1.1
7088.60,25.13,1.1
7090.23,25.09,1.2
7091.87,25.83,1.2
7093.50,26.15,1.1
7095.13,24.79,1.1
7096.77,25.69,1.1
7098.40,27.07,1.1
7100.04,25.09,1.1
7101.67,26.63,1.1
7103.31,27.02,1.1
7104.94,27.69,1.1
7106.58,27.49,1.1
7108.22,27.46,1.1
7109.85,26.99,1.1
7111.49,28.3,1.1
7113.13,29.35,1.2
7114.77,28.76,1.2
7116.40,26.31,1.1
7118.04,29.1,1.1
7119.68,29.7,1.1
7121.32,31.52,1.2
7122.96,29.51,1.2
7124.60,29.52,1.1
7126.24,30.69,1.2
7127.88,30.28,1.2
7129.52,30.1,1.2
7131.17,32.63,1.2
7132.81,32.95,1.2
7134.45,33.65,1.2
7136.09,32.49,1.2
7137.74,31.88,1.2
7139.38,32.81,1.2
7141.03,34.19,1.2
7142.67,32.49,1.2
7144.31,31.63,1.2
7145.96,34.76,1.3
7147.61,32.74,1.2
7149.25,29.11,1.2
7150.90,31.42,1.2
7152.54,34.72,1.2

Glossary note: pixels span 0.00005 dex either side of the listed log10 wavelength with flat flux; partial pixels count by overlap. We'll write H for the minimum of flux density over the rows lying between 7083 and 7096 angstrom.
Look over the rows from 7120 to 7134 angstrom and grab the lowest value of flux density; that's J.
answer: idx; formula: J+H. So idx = 54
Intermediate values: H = 24.2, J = 29.51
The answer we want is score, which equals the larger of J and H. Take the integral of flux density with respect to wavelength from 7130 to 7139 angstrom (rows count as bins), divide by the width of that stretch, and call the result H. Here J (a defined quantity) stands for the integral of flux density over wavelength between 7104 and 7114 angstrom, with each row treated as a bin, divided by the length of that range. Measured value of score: 32.6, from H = 33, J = 28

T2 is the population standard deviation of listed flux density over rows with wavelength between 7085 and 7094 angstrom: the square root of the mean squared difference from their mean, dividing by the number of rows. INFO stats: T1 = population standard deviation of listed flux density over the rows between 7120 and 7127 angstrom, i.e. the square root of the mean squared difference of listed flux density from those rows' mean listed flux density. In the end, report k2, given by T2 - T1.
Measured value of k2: -0.2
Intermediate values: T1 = 0.85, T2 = 0.7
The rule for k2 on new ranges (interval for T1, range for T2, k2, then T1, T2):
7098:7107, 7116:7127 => 0.7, 0.85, 1.5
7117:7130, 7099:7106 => 0.2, 0.73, 1.0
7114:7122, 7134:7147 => -0.6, 1.68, 1.0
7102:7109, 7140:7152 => 1.5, 0.24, 1.7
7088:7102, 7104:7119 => 0.2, 0.73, 1.0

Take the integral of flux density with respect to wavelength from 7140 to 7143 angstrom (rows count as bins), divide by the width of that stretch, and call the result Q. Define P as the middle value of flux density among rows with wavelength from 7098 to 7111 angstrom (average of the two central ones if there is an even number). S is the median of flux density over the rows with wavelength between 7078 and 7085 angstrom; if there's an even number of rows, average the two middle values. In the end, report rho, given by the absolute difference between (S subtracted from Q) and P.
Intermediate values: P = 27.0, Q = 33.4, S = 24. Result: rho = 18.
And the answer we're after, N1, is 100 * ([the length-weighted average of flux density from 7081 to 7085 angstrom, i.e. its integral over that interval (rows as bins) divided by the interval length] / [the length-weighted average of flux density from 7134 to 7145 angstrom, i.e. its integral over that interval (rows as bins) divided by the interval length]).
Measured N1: 75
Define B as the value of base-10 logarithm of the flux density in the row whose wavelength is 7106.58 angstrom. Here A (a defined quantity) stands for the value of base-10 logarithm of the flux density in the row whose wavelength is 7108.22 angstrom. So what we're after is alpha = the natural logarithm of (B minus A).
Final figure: -7.7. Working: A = 1.44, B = 1.44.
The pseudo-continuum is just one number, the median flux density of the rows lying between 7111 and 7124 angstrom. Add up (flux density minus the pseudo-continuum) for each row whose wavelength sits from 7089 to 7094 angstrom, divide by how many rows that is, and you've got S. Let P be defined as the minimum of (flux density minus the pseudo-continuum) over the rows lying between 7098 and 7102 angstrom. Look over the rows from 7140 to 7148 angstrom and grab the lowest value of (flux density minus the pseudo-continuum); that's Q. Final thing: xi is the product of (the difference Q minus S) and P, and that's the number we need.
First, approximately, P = -4.1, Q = 2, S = -3.5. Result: -25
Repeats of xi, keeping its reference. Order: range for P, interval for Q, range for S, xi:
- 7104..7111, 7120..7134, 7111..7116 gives -2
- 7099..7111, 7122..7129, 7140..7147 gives 16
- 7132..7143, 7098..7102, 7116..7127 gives -12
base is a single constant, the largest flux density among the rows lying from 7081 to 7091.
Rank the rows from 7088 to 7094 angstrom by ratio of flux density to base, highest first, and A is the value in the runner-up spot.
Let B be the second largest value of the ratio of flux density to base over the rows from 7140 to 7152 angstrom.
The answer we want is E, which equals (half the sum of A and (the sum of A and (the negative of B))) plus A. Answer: 1.4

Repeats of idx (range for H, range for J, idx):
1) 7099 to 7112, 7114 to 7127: 51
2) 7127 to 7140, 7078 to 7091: 53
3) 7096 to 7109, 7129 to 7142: 55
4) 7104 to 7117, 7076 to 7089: 49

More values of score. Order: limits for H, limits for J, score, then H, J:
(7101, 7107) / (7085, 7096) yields 27.2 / 27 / 25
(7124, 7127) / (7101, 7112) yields 30.1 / 30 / 27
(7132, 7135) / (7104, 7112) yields 33.3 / 33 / 28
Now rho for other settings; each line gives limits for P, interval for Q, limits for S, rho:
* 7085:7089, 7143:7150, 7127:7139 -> 25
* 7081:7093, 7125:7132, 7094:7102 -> 20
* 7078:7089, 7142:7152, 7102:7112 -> 20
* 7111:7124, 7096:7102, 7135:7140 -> 36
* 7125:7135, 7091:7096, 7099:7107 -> 33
